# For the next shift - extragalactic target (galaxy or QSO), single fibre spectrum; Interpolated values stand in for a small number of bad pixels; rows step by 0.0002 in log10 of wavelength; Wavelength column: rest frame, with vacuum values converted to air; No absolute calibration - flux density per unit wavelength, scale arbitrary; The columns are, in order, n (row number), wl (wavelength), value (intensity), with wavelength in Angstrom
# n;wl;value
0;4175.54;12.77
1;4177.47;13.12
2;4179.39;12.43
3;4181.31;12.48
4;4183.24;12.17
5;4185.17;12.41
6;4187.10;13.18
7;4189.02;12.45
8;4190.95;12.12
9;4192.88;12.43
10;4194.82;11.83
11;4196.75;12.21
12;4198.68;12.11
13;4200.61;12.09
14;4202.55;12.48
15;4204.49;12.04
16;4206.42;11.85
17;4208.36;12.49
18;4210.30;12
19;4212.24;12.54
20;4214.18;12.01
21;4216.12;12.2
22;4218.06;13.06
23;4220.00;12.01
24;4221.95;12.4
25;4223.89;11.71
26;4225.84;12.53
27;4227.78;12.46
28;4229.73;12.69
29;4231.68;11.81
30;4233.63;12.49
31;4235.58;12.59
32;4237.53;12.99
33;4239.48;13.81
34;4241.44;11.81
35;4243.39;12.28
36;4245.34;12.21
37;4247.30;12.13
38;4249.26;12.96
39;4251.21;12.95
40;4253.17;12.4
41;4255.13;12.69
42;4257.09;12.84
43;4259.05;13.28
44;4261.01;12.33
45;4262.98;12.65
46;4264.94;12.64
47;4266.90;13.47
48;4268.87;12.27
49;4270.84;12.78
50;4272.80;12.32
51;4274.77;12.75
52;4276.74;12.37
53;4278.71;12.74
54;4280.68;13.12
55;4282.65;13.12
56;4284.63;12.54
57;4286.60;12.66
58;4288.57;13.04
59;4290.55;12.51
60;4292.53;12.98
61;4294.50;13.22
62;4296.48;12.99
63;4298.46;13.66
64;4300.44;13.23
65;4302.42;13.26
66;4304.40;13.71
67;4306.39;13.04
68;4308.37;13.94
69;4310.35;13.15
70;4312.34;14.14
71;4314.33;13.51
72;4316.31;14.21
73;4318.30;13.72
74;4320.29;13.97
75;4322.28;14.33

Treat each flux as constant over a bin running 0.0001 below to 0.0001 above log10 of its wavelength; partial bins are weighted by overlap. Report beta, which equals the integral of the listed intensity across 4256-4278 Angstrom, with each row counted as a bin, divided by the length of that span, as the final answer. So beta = 12.7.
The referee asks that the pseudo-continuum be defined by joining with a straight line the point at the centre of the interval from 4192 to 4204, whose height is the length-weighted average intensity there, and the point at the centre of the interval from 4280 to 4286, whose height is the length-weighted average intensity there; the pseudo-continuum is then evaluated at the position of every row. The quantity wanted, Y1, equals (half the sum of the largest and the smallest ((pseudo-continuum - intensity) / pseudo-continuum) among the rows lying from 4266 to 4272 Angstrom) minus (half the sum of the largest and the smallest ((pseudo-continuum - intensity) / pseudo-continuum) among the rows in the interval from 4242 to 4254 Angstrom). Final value -0.013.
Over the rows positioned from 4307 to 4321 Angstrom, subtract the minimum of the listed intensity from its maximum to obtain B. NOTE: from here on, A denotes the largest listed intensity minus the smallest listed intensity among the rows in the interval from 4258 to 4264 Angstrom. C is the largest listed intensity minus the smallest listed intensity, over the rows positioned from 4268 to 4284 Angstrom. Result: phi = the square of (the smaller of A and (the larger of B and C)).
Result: 0.9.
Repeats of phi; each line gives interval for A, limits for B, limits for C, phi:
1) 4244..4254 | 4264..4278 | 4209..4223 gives 0.7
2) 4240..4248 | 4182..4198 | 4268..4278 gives 0.2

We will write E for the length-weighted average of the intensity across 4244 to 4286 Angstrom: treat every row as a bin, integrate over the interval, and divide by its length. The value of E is 12.7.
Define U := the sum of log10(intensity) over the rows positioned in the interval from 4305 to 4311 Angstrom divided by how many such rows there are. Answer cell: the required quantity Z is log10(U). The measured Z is 0.0516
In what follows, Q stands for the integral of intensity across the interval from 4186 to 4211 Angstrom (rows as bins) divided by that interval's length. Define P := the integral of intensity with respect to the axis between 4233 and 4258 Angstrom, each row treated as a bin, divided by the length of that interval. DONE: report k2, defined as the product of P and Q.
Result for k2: 155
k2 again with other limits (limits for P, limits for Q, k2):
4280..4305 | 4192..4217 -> 159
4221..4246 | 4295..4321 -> 169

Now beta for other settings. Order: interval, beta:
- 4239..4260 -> 12.6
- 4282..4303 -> 13.0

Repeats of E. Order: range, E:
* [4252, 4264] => 12.7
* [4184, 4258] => 12.4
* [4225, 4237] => 12.5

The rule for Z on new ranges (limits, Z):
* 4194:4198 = 0.0334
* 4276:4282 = 0.0434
